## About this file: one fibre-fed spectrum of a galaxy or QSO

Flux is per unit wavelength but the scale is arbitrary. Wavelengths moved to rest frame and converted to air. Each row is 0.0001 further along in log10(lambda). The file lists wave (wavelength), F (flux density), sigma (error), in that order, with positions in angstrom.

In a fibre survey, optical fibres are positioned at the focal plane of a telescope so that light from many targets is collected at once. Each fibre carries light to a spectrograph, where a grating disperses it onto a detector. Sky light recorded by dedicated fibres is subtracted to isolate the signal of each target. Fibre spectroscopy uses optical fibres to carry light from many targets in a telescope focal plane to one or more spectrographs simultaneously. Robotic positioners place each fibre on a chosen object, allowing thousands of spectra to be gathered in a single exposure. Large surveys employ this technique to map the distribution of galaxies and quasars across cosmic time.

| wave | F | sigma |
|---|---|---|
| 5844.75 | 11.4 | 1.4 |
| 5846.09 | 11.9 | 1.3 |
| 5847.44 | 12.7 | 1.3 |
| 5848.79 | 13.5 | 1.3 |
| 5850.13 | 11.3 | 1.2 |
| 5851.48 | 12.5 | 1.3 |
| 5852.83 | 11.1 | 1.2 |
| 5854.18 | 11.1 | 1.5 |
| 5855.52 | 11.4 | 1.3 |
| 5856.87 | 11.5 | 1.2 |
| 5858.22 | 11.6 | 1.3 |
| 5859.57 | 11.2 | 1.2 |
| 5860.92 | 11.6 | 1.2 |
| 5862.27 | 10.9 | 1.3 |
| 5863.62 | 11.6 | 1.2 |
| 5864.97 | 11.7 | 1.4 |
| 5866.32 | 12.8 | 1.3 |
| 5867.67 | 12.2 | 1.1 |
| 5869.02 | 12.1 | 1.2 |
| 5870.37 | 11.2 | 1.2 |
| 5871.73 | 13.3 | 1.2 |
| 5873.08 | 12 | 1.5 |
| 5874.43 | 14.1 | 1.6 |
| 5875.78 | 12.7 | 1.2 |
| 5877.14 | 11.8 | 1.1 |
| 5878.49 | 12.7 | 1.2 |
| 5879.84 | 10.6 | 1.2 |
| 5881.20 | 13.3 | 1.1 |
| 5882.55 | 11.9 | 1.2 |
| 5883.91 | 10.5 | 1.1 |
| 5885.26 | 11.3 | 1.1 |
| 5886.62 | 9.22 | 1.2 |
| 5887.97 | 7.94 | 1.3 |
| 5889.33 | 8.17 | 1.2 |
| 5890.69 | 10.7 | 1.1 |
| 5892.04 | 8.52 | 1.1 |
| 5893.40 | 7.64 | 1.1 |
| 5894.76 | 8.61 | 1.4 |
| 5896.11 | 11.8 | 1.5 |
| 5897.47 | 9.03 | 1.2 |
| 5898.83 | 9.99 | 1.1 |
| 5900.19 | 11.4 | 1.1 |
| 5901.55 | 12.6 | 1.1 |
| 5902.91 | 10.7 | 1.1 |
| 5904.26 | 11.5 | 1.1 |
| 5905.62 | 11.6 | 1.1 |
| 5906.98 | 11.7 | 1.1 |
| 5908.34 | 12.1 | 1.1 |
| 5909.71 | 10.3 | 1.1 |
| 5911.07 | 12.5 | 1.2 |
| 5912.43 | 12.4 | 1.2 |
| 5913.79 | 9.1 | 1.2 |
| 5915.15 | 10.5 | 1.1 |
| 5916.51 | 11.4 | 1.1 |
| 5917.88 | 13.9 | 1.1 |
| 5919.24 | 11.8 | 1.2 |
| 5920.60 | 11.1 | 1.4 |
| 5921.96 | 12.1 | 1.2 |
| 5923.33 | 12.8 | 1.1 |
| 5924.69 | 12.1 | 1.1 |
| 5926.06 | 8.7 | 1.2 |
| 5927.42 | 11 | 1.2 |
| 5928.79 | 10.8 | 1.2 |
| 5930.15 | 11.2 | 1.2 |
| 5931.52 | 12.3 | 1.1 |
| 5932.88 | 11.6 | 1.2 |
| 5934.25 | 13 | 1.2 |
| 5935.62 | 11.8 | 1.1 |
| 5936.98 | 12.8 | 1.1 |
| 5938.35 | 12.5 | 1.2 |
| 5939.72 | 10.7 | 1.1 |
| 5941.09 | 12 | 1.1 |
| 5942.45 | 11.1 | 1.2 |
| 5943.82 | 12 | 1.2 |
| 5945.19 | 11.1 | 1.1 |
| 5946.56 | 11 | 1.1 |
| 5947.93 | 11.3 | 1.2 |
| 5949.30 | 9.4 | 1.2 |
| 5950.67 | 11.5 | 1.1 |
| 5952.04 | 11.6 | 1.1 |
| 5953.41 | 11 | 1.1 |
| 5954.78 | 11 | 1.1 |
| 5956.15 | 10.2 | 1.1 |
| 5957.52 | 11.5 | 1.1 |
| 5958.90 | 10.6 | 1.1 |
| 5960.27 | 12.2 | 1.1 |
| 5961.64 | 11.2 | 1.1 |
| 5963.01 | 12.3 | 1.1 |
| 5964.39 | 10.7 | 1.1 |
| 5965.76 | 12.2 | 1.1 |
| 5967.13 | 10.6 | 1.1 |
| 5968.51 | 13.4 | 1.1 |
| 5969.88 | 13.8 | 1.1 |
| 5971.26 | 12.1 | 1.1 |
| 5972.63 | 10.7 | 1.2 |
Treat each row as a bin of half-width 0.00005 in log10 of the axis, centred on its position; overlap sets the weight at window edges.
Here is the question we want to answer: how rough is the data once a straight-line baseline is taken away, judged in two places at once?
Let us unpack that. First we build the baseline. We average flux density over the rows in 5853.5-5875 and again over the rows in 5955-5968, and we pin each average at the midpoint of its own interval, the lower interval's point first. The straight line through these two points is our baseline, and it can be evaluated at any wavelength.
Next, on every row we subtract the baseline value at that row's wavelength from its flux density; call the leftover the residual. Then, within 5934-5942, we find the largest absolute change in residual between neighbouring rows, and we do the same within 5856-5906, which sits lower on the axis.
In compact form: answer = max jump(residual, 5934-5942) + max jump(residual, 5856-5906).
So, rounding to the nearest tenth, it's 5.0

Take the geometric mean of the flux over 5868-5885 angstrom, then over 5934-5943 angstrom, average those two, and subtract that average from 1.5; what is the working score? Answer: -10.5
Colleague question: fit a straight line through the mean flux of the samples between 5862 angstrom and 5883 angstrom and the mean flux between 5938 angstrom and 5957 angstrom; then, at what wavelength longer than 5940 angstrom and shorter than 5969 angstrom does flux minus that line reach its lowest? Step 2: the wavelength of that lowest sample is 5949.30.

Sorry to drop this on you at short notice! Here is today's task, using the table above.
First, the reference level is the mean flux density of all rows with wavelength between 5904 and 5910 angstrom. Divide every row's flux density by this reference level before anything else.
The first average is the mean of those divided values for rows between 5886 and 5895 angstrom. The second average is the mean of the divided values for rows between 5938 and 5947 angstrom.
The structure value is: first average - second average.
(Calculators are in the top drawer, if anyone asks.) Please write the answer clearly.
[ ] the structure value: -0.24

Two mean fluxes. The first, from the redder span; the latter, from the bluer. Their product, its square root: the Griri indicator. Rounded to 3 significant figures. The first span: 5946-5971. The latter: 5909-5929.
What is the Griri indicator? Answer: 11.4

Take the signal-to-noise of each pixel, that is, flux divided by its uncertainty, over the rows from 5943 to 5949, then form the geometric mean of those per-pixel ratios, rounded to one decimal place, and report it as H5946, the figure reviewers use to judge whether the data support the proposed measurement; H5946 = 9.9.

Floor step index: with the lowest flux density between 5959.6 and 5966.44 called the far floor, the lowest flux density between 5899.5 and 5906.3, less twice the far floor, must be -10.7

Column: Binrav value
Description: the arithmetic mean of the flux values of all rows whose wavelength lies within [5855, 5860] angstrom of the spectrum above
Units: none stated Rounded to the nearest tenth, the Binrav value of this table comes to 11.4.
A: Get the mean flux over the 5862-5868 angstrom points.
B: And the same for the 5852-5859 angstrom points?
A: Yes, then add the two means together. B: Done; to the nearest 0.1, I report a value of 23.2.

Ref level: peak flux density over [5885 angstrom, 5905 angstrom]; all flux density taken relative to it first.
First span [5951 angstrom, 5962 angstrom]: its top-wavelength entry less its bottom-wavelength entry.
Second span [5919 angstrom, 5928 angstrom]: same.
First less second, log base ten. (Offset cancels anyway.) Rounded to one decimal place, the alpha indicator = -0.4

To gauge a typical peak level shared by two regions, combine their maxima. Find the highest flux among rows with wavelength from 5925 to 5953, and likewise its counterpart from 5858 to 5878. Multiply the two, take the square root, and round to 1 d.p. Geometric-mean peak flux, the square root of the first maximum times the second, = 13.5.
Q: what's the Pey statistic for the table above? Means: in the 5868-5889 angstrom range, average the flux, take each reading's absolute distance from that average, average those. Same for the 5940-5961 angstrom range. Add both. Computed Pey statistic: 1.7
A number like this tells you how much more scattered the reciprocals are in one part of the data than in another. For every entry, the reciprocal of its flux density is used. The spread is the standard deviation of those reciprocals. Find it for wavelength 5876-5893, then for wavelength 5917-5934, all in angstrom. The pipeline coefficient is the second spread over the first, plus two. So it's 2.6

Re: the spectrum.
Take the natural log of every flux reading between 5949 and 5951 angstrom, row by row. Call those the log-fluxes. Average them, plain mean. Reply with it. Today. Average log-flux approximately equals 2.34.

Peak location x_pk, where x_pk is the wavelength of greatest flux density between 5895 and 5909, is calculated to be 5901.55 angstrom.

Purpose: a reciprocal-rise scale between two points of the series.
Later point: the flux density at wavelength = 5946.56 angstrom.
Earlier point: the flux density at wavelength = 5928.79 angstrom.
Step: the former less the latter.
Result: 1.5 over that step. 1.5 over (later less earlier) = 7.5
